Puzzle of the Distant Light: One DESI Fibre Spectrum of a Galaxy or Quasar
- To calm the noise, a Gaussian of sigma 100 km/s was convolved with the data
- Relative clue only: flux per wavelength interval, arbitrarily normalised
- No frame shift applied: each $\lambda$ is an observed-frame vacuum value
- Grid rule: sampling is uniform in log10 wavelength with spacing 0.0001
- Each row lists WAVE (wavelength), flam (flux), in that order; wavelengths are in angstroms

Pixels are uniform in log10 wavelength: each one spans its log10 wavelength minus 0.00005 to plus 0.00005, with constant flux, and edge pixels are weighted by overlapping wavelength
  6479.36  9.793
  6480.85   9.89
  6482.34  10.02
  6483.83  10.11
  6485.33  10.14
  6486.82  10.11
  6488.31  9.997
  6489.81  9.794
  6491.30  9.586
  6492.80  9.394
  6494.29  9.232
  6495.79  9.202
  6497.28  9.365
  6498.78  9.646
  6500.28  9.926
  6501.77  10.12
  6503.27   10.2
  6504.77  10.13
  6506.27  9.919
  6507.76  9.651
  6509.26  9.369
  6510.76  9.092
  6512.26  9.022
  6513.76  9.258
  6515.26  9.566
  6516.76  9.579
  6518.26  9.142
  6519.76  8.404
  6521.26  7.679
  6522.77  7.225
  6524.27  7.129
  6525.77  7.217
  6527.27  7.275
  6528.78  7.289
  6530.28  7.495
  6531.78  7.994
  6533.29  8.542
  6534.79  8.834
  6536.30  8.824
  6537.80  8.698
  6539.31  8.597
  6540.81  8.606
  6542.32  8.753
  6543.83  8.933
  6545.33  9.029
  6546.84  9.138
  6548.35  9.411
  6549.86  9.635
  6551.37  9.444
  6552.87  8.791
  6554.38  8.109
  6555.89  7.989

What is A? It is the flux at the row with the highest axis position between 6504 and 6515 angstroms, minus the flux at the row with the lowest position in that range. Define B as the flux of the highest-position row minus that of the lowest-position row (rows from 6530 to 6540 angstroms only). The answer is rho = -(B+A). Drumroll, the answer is -0.2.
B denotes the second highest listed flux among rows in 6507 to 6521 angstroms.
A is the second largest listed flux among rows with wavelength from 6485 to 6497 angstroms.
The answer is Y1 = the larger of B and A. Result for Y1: 10.1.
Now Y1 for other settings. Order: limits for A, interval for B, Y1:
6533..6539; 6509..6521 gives 9.6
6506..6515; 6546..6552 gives 9.7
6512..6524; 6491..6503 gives 9.9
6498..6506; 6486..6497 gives 10.1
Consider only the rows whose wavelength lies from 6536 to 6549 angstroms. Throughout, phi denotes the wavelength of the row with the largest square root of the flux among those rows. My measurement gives 6548.35 angstroms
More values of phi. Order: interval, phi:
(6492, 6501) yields 6500.28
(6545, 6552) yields 6549.86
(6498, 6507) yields 6503.27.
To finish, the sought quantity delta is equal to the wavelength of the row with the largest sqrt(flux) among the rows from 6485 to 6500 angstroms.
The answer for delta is 6485.33 angstroms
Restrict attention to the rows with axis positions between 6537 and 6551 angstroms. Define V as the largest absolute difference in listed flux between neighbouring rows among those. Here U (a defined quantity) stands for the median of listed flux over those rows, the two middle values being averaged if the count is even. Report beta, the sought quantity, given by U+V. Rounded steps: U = 8.9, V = 0.27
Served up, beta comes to 9.2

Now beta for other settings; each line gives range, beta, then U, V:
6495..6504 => 10.1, 9.8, 0.28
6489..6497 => 9.6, 9.4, 0.21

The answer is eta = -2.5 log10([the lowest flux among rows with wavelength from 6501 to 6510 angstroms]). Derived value -2.43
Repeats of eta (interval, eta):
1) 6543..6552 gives -2.38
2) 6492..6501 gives -2.41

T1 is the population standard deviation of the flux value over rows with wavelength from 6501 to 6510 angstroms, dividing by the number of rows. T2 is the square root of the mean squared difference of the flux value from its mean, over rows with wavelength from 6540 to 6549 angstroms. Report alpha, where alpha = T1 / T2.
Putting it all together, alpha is 1.1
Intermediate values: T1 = 0.30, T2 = 0.26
